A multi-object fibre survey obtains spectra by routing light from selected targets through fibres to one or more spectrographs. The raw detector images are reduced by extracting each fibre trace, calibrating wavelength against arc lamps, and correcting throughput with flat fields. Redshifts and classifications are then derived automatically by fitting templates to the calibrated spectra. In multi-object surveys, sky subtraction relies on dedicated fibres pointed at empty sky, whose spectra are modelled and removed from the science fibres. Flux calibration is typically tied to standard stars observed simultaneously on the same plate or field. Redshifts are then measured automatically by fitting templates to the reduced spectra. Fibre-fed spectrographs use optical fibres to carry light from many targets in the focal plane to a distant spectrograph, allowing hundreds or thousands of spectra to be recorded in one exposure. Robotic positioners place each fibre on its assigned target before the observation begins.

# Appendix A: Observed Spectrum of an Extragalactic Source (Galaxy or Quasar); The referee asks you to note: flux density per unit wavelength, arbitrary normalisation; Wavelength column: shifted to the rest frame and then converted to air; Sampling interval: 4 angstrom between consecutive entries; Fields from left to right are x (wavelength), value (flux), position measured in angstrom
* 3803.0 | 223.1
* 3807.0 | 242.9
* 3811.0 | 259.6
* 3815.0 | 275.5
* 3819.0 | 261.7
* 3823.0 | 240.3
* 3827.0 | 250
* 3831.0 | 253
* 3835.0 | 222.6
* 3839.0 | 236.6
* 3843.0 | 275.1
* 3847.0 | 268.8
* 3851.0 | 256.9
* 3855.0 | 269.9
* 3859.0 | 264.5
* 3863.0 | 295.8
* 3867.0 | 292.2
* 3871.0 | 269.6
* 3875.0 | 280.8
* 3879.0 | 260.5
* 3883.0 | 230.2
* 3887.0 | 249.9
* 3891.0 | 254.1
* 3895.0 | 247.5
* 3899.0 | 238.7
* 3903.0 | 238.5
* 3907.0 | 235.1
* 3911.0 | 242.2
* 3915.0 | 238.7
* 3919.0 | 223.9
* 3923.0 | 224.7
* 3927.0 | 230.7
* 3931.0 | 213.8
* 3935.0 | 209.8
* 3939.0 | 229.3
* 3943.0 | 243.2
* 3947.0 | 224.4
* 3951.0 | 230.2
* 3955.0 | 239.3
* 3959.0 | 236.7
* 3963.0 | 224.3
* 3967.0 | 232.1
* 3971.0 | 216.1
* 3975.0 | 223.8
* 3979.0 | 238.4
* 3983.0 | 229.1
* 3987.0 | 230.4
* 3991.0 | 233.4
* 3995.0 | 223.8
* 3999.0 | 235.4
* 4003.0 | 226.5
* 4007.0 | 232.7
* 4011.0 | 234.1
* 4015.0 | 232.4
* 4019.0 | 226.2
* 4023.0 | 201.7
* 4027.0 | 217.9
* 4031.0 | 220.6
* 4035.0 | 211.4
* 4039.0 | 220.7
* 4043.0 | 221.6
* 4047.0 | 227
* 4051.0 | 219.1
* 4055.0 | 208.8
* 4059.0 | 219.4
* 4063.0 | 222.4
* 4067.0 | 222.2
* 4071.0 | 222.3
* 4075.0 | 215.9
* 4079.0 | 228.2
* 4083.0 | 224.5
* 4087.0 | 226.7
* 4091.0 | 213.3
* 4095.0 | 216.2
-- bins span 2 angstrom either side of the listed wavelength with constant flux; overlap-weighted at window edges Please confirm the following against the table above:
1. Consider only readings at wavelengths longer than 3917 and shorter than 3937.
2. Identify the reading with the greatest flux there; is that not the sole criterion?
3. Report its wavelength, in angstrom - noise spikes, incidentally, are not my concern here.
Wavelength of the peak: 3927.0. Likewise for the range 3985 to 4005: 3999.0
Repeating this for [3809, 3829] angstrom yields 3815.0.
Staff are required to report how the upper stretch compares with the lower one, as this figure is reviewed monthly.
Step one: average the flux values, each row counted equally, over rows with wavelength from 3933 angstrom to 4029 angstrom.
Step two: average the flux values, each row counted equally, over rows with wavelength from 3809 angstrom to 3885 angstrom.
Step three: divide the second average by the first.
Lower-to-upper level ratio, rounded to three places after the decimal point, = 1.146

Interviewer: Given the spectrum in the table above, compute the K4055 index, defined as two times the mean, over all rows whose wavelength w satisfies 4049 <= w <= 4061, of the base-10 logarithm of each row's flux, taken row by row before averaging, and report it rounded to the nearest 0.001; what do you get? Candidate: 4.668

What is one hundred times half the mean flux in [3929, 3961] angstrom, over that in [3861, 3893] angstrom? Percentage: 42.8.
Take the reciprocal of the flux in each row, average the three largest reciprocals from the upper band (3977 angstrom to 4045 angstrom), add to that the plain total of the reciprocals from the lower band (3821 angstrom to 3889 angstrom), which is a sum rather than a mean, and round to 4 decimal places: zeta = 0.0706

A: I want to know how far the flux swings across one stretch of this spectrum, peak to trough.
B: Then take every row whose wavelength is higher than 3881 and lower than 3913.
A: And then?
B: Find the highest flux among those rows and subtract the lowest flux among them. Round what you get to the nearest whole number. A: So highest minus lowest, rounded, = 24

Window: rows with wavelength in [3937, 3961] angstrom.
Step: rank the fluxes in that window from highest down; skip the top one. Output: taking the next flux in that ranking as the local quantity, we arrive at 239.3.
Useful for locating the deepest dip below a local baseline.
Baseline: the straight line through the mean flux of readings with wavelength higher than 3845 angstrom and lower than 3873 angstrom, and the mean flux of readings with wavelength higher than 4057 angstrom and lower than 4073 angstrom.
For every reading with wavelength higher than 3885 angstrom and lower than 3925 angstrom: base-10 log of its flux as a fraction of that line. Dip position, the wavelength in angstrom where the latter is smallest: 3919.0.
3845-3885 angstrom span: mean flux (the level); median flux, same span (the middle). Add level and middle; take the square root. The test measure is 23.2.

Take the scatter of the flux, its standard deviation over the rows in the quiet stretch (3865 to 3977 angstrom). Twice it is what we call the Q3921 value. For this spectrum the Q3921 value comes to 38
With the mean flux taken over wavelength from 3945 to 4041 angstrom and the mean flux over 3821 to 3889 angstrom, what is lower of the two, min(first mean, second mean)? 227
